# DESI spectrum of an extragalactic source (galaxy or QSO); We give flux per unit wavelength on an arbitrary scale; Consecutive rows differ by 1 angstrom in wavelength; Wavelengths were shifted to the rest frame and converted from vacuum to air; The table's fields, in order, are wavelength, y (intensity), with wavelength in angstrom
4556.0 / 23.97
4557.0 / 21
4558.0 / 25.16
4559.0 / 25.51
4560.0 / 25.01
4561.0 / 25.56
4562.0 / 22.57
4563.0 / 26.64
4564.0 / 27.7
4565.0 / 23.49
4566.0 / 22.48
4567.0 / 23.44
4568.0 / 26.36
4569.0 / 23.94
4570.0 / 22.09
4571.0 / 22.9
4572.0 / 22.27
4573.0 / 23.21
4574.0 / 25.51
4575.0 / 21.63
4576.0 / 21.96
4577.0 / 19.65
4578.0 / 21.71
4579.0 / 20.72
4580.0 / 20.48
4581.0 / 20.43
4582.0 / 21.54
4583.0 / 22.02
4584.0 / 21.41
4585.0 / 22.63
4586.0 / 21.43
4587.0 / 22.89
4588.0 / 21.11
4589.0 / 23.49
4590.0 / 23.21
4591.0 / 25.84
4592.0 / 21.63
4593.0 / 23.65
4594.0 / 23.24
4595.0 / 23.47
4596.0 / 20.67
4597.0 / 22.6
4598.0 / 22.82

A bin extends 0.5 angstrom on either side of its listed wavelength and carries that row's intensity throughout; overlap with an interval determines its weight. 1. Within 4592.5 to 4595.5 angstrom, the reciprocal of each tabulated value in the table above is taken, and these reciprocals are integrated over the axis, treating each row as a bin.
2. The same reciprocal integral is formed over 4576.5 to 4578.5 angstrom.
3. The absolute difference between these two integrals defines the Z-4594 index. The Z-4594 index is 0.03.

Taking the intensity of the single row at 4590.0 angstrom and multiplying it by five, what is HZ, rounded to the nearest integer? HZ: 116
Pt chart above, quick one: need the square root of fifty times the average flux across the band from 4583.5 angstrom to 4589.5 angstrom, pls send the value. 33.3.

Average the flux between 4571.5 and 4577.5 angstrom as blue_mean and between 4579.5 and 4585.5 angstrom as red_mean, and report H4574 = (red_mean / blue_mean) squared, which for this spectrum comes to 0.92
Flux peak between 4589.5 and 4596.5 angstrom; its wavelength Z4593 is 4591.0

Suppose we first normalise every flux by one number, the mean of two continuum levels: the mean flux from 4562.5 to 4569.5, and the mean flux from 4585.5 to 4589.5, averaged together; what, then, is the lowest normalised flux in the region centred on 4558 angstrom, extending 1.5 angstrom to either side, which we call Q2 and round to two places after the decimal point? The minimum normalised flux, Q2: 0.89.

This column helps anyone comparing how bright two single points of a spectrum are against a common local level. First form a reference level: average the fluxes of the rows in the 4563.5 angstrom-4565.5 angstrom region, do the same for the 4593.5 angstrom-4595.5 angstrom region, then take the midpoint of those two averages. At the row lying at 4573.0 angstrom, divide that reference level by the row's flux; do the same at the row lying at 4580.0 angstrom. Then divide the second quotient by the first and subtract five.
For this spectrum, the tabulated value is -3.87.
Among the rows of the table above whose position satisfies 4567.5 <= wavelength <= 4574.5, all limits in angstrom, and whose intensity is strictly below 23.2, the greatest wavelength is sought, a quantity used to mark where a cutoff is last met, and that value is 4572.0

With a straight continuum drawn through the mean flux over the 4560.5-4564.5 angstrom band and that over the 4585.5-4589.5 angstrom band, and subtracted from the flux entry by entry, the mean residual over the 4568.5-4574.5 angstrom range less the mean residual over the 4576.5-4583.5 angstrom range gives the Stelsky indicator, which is 1.2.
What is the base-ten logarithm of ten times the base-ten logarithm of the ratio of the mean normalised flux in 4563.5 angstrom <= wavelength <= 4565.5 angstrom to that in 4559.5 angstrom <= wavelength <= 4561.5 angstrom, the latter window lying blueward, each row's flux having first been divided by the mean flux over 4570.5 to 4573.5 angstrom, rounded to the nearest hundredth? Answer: -1.28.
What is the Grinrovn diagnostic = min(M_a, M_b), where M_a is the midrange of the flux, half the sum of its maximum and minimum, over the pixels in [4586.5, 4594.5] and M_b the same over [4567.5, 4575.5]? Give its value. 23.5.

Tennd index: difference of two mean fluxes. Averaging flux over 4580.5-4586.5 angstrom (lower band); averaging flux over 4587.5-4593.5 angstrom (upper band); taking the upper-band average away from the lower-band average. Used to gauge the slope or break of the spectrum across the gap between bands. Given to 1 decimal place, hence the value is -1.6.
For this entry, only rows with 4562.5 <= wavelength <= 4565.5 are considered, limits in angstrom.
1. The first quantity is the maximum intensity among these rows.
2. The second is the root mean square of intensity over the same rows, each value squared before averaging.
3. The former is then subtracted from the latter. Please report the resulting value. -1.7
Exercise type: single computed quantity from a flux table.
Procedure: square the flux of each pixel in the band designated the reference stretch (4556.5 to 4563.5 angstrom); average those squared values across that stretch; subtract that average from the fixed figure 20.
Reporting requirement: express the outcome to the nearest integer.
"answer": -583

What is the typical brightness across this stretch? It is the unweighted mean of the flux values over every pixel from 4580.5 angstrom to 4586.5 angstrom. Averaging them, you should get 21.58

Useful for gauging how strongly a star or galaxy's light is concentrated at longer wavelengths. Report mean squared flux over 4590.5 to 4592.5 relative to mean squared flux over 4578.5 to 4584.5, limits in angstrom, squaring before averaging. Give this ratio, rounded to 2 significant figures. 1.3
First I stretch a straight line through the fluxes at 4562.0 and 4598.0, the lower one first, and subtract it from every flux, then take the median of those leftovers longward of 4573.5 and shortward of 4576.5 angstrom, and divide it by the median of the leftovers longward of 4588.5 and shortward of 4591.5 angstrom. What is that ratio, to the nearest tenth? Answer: -1.0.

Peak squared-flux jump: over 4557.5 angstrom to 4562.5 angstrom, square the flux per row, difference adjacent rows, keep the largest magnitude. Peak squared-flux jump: 144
